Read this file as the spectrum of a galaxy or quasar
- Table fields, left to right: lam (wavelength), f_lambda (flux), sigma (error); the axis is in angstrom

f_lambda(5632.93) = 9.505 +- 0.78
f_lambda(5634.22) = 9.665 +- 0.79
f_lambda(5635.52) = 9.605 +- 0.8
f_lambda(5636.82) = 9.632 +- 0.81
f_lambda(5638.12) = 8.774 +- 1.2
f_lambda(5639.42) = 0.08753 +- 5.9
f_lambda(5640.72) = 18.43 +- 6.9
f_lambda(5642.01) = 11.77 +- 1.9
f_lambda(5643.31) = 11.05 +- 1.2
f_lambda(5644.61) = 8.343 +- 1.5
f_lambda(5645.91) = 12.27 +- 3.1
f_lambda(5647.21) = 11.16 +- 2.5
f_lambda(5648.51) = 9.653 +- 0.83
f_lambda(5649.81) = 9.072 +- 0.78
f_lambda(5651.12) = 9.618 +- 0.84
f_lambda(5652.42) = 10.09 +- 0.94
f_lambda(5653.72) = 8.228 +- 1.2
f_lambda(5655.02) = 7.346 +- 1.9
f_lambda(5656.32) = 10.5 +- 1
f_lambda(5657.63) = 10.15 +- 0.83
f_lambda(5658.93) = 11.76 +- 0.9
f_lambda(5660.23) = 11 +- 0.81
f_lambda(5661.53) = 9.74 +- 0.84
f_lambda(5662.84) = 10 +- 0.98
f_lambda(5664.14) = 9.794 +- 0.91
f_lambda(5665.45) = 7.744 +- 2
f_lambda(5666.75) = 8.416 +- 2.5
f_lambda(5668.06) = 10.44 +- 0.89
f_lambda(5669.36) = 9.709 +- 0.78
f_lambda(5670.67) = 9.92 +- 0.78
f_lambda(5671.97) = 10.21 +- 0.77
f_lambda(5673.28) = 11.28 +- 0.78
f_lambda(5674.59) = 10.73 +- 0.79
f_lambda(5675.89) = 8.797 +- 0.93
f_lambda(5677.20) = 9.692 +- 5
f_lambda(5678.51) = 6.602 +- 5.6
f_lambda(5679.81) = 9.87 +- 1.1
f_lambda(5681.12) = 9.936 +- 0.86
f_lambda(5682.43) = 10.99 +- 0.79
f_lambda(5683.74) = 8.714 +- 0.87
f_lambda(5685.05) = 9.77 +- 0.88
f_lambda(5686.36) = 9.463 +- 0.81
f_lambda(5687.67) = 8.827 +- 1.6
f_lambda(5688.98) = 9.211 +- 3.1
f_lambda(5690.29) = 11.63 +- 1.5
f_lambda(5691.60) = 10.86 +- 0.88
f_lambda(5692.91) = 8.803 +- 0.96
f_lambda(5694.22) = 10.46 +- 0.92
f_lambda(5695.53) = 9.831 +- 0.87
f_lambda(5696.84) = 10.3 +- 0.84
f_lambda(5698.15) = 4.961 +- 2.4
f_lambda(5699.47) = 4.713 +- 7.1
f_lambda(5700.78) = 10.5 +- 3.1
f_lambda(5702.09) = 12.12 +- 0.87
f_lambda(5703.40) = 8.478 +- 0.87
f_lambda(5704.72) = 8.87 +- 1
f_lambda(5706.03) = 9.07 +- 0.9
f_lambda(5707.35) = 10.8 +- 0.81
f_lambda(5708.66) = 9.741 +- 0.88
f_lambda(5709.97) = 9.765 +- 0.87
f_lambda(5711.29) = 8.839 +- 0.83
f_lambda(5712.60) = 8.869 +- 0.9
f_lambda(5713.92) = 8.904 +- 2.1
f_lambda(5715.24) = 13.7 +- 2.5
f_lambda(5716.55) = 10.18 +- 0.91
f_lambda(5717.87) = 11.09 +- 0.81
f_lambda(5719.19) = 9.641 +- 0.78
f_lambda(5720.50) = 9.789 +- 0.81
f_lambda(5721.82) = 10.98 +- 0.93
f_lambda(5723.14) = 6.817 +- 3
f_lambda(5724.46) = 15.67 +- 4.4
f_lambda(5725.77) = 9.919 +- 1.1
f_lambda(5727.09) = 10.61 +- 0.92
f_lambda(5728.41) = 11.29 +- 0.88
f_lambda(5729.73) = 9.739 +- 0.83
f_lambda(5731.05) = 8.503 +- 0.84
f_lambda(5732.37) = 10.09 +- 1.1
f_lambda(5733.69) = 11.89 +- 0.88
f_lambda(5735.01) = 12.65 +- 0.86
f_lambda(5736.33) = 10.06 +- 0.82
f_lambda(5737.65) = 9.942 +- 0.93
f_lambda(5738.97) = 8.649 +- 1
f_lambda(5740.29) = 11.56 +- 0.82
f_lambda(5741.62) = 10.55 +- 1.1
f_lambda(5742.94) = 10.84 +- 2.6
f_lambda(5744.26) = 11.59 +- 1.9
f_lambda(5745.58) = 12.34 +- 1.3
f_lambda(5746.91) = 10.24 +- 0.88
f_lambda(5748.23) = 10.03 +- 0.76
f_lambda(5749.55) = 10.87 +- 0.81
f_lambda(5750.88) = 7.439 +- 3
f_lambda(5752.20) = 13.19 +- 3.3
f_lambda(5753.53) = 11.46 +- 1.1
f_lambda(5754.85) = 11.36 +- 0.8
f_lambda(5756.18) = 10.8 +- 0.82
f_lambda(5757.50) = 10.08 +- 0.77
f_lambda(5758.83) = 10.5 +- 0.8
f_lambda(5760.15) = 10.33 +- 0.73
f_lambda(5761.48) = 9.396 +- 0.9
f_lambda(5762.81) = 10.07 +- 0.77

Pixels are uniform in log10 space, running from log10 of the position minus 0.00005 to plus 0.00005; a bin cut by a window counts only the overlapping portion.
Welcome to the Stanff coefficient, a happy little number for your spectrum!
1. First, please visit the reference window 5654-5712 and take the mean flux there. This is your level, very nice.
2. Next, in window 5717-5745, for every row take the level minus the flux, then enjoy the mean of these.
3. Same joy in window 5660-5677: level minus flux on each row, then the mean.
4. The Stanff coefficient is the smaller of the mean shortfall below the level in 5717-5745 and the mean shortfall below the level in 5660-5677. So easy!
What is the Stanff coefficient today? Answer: -1.0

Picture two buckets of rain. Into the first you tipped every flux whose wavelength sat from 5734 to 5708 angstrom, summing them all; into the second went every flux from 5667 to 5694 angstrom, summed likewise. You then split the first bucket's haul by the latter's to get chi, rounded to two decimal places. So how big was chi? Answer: 1.05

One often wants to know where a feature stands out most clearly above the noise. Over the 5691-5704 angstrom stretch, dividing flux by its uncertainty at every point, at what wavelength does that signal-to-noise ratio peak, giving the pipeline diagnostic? 5702.09 angstrom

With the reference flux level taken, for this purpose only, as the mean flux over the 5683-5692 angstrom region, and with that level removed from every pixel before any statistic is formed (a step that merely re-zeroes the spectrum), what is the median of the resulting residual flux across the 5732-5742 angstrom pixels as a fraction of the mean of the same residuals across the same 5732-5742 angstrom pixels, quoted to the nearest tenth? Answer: 0.6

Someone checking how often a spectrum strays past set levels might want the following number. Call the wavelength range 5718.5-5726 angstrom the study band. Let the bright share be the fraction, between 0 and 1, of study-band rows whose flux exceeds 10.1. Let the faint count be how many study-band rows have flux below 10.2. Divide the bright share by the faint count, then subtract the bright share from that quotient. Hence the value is -0.25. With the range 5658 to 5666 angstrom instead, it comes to -0.25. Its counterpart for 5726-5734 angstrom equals -0.33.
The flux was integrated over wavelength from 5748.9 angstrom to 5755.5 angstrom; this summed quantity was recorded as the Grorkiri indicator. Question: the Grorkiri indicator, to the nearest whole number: 72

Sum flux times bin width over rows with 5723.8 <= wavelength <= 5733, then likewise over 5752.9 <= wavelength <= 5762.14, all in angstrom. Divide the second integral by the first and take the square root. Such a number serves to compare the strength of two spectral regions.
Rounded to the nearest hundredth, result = 0.99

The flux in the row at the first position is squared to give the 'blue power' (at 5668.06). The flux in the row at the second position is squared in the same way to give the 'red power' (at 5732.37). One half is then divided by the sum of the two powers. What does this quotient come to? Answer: 0.0024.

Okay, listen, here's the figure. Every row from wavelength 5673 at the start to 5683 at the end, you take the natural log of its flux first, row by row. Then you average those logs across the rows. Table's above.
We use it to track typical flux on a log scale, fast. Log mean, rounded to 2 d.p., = 2.26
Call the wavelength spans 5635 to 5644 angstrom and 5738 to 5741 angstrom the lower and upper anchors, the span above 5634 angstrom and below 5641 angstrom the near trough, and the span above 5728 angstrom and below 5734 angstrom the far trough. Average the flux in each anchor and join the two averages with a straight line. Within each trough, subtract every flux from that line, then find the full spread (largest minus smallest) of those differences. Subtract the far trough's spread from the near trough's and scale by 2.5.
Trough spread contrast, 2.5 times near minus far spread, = 37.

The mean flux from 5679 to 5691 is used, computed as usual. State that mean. 9.8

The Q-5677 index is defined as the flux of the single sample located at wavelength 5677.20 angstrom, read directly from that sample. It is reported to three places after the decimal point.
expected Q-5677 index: 9.692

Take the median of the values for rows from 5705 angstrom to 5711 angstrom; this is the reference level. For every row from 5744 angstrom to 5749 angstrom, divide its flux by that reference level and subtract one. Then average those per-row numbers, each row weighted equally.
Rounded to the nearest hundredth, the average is 0.13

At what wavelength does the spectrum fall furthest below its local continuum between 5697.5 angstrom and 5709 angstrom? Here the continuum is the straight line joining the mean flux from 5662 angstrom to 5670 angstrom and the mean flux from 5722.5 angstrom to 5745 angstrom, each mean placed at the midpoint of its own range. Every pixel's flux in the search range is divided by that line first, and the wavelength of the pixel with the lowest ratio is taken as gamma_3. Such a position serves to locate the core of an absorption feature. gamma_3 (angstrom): 5699.47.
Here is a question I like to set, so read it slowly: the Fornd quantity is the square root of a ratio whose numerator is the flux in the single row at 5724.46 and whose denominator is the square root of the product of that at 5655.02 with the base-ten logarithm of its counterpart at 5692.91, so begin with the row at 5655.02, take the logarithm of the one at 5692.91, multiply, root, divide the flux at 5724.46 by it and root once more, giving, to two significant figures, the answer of 2.4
